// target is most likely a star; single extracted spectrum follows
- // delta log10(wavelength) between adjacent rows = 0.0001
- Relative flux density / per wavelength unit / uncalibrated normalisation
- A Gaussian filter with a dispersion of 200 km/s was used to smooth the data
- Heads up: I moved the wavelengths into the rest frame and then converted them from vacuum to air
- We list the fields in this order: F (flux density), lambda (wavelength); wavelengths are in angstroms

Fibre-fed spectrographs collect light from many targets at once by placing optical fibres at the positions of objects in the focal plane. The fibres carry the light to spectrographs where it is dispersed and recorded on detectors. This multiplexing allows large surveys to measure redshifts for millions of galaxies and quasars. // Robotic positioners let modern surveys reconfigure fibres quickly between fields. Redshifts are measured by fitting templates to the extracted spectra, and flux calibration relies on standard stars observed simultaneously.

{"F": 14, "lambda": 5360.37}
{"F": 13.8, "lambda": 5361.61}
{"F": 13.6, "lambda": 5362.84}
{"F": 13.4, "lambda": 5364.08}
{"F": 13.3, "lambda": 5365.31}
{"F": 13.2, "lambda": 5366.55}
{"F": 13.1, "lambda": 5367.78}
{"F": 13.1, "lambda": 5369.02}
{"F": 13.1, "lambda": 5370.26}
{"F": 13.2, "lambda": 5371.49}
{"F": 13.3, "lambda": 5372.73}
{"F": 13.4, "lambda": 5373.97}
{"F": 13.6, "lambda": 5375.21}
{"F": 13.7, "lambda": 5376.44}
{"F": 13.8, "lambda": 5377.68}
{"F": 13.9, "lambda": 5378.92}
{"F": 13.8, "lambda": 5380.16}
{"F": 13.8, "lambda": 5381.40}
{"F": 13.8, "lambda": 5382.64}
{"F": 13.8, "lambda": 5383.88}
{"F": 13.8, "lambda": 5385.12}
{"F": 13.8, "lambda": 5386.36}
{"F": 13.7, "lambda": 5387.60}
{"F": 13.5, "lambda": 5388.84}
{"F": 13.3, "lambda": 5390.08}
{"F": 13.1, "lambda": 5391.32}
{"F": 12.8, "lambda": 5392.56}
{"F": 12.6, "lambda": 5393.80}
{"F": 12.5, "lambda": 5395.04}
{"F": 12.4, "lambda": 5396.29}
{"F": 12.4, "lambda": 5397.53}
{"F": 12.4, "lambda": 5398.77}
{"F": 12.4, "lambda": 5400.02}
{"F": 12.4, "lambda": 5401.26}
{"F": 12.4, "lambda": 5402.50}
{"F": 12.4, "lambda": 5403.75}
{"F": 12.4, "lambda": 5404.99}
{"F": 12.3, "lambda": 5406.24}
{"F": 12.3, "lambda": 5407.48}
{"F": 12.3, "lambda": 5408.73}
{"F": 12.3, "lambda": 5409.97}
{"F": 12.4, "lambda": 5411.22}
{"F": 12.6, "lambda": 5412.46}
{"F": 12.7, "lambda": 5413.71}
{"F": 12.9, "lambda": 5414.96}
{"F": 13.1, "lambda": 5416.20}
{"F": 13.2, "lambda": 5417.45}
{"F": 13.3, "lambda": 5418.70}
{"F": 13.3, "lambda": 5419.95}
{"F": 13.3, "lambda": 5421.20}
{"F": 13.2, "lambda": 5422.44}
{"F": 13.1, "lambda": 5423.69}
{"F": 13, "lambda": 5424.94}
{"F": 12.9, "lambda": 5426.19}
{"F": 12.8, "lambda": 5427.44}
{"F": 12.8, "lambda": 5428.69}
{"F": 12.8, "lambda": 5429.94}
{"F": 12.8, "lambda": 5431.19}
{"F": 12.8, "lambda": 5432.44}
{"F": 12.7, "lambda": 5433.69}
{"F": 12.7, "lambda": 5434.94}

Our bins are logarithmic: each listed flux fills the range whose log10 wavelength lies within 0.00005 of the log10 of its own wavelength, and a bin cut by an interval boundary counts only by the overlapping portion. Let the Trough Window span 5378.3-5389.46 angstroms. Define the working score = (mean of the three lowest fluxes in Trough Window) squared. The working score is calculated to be 187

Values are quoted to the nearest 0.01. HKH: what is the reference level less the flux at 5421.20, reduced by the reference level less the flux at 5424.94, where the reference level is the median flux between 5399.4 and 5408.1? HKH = -0.30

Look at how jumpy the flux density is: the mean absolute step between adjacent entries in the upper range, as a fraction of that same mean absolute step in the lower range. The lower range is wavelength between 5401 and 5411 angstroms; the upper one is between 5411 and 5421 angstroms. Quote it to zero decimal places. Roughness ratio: 9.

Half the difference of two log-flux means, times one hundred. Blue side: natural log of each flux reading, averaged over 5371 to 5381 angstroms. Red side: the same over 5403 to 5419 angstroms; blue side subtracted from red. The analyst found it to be -3.7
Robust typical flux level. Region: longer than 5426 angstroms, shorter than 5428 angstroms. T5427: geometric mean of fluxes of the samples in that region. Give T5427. 12.8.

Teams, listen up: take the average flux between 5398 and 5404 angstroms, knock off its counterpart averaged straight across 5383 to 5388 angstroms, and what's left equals -1.38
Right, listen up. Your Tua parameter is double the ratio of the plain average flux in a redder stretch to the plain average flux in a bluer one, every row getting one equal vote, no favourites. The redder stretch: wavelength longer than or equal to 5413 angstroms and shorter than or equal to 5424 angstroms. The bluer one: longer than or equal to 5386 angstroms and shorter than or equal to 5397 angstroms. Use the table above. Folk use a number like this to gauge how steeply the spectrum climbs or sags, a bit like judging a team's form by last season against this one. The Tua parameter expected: 2.01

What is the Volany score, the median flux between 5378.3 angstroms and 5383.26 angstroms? 13.8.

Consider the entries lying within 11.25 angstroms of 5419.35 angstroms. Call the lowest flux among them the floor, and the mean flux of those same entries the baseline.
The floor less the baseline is -0.59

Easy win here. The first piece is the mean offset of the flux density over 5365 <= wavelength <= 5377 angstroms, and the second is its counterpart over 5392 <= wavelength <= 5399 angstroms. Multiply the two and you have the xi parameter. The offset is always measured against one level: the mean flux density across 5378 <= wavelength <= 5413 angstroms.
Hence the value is -0.2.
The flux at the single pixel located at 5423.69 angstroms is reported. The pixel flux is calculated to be 13.1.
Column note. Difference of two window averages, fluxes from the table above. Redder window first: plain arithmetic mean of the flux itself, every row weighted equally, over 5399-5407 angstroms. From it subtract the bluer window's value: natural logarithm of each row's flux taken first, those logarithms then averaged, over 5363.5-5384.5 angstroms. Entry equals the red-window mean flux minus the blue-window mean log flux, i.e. 9.78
